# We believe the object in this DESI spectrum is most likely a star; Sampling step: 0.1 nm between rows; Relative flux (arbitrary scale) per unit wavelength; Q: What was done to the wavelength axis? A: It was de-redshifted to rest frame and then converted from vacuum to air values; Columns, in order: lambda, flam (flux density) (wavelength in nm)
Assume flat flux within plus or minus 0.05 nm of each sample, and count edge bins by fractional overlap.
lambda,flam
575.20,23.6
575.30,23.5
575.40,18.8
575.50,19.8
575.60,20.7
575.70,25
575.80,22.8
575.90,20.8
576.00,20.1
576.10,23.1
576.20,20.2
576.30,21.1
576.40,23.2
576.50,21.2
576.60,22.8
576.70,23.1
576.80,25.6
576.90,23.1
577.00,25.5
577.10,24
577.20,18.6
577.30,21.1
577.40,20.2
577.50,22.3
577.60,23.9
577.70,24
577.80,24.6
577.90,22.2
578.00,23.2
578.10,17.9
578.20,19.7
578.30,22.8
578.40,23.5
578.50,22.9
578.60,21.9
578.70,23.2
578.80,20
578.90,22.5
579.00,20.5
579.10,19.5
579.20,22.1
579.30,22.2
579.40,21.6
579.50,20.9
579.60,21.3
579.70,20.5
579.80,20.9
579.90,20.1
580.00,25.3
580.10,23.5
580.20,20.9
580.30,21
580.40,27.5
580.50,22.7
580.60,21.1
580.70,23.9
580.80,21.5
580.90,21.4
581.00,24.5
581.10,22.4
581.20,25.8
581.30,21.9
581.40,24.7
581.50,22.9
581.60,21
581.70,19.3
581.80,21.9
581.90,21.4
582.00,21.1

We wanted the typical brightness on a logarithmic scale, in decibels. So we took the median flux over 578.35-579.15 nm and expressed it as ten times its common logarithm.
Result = 13.5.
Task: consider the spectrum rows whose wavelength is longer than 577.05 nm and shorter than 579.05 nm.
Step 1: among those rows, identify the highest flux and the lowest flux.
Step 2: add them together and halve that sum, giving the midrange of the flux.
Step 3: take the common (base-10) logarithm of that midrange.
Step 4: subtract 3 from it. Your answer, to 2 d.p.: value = -1.67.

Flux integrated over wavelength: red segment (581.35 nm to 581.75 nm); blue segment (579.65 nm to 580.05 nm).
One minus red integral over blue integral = -0.013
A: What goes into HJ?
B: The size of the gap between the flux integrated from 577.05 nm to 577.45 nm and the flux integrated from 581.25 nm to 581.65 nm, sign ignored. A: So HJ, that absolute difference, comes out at 0.7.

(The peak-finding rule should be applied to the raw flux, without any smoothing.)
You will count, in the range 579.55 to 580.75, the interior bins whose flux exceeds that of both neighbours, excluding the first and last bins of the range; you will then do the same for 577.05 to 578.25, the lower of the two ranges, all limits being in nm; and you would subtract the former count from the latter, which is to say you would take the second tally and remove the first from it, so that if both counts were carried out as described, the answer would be 0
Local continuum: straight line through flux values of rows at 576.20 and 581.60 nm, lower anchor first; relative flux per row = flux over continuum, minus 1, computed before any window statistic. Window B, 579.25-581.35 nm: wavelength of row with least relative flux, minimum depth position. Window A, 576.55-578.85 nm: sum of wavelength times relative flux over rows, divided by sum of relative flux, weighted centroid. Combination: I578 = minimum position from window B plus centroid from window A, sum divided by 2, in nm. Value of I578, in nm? 578.69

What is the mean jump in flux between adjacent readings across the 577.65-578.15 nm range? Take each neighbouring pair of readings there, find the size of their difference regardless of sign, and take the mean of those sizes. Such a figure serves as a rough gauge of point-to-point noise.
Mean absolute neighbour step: 2.3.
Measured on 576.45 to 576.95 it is 1.7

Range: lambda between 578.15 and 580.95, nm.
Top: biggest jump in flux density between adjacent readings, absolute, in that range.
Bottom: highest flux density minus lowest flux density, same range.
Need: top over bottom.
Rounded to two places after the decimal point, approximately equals 0.81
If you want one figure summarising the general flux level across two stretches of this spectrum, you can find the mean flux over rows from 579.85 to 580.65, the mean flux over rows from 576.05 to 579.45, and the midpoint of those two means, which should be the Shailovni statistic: 22.5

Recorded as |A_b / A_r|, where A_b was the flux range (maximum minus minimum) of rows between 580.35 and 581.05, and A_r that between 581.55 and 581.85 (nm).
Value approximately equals 2.5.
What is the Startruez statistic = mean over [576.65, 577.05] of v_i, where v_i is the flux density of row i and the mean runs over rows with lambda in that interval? 24.3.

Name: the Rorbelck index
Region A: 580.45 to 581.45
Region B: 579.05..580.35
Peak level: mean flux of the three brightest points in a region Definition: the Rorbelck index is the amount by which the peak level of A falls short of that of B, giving -1.3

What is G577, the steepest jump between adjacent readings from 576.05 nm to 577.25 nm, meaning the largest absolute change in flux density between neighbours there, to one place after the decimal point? 5.4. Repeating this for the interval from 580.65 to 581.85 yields 3.9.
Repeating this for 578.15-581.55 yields 6.5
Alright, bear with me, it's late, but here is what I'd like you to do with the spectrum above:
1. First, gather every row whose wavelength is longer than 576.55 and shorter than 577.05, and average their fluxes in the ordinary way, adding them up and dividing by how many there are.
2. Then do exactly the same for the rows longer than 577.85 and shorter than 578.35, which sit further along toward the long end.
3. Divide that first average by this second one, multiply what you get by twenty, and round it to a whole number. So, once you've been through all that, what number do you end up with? 23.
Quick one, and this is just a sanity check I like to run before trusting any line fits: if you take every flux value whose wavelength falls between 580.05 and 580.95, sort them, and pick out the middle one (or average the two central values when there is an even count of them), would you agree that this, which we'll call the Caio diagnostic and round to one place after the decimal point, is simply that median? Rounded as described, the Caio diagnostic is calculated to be 21.5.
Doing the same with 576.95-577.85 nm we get 23.9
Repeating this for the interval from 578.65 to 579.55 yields 21.6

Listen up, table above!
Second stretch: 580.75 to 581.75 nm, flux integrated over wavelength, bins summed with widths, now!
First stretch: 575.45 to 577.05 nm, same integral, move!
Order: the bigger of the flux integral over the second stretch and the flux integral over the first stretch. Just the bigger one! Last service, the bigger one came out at 36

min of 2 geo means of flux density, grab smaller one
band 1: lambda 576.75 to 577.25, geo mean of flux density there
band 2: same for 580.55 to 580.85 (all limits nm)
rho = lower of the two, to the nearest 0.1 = 22.1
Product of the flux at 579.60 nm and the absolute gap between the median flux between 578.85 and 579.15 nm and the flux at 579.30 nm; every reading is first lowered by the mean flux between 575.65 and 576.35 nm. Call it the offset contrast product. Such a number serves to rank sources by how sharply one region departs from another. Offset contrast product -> -1.0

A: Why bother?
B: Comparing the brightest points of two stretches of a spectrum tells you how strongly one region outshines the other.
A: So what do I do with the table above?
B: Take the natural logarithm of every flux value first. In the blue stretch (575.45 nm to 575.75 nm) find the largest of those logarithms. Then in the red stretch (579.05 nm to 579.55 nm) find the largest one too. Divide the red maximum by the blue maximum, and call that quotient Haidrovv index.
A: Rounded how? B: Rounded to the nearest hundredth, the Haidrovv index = 0.96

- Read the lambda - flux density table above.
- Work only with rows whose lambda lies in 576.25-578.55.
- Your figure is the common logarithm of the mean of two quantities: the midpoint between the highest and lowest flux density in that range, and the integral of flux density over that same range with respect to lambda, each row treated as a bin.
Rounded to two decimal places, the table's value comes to 1.56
